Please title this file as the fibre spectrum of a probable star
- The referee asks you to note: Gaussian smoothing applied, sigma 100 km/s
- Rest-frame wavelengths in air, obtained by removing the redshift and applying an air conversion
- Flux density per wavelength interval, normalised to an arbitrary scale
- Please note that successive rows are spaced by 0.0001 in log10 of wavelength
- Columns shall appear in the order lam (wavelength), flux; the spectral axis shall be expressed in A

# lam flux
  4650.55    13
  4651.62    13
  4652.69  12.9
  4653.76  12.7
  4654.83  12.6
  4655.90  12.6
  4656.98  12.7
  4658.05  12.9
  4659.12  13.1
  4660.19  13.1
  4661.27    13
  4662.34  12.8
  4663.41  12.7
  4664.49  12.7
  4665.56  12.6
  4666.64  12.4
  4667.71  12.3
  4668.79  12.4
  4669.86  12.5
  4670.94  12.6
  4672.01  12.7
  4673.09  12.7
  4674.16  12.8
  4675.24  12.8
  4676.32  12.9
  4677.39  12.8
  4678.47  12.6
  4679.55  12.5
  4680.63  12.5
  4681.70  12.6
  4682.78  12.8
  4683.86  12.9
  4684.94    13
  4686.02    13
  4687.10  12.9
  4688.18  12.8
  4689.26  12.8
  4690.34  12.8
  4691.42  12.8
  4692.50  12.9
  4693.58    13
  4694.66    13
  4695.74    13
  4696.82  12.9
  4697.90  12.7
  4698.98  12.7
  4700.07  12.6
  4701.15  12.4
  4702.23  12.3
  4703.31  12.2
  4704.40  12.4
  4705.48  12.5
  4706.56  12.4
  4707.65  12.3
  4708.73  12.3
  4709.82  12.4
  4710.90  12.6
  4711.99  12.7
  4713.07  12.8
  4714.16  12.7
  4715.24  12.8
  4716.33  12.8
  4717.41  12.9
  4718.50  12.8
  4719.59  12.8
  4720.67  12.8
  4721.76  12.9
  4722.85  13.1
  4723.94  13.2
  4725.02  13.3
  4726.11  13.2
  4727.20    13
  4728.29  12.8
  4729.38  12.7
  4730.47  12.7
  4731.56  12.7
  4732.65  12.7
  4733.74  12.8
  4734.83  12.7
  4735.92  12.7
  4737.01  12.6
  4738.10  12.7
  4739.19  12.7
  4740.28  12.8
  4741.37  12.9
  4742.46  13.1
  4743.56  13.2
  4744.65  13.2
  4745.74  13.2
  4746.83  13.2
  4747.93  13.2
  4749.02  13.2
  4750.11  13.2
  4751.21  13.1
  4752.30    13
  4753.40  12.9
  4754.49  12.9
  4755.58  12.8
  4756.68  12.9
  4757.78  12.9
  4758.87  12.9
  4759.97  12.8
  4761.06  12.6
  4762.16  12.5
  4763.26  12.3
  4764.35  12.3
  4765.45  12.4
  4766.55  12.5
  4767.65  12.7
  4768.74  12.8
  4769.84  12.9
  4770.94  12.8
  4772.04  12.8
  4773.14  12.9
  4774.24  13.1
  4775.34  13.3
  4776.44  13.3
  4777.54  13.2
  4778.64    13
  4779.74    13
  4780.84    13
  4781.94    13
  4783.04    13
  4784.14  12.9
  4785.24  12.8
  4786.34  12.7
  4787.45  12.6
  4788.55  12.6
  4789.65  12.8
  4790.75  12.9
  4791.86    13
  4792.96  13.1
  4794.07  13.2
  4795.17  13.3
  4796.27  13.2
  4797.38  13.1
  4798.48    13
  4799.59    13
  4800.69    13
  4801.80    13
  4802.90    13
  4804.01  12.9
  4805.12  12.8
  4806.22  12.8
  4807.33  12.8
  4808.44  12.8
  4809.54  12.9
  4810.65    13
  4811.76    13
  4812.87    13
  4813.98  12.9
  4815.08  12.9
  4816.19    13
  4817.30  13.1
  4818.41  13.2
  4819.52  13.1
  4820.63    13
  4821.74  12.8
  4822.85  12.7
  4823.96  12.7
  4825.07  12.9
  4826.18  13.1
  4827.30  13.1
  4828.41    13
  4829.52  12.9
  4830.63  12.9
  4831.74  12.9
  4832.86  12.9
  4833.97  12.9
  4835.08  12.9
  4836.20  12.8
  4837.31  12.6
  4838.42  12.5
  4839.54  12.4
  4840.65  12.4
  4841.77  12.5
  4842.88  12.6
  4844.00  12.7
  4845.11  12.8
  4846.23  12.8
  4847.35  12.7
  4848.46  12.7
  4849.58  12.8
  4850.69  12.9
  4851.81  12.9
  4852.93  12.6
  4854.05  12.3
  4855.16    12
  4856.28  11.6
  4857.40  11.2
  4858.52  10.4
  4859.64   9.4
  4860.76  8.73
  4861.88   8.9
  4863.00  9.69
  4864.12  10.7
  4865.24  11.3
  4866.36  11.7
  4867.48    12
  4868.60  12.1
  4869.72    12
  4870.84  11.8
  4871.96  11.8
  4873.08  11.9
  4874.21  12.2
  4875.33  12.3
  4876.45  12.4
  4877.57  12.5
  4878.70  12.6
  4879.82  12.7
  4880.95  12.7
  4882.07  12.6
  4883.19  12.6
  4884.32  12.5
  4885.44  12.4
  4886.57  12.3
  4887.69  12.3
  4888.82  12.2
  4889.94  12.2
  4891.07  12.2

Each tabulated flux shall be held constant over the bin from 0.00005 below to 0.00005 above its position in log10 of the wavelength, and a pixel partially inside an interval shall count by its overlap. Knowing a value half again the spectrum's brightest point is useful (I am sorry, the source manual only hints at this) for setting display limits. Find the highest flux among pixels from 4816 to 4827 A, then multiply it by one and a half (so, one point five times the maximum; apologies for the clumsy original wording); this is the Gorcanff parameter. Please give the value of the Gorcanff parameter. 19.8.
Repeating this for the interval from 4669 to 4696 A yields 19.5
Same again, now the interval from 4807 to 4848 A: 19.8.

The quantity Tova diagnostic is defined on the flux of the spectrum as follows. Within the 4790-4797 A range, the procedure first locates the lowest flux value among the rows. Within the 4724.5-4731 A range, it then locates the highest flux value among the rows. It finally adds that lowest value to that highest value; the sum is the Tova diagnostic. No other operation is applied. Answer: 26.2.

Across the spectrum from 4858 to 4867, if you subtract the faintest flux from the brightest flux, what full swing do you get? 2.97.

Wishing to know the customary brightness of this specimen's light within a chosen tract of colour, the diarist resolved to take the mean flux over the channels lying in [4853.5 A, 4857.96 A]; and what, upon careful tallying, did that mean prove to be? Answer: 11.8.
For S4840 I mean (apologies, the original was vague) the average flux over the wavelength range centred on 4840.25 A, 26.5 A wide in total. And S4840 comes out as 12.8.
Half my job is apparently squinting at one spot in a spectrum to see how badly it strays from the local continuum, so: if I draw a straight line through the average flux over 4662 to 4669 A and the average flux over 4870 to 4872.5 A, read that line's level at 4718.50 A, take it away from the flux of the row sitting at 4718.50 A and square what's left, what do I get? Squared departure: 0.19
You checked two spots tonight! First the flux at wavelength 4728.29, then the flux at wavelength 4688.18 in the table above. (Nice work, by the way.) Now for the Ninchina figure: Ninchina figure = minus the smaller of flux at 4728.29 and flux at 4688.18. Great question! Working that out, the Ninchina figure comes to -12.8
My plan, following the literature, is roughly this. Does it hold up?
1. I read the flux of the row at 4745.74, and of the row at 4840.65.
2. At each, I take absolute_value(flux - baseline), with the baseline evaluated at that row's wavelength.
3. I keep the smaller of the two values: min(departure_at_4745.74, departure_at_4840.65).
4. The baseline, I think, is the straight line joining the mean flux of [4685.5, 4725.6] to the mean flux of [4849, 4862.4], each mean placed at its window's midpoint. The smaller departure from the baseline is 0.84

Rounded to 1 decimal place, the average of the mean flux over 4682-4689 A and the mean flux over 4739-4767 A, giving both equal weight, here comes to 12.9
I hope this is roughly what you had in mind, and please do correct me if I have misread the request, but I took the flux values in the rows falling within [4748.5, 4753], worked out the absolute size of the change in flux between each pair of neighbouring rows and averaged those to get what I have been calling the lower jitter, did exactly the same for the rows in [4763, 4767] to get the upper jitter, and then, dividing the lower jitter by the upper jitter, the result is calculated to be 1.0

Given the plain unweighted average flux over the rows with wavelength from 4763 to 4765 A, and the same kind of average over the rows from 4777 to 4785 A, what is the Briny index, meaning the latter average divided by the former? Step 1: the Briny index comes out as 1.06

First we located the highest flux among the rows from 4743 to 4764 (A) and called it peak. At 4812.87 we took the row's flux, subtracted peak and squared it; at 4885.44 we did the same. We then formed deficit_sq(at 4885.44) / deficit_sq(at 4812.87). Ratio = 16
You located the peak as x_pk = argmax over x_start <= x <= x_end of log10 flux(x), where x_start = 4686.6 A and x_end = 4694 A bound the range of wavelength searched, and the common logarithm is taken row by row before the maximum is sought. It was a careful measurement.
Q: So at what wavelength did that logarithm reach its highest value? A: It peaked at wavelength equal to 4693.58 A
